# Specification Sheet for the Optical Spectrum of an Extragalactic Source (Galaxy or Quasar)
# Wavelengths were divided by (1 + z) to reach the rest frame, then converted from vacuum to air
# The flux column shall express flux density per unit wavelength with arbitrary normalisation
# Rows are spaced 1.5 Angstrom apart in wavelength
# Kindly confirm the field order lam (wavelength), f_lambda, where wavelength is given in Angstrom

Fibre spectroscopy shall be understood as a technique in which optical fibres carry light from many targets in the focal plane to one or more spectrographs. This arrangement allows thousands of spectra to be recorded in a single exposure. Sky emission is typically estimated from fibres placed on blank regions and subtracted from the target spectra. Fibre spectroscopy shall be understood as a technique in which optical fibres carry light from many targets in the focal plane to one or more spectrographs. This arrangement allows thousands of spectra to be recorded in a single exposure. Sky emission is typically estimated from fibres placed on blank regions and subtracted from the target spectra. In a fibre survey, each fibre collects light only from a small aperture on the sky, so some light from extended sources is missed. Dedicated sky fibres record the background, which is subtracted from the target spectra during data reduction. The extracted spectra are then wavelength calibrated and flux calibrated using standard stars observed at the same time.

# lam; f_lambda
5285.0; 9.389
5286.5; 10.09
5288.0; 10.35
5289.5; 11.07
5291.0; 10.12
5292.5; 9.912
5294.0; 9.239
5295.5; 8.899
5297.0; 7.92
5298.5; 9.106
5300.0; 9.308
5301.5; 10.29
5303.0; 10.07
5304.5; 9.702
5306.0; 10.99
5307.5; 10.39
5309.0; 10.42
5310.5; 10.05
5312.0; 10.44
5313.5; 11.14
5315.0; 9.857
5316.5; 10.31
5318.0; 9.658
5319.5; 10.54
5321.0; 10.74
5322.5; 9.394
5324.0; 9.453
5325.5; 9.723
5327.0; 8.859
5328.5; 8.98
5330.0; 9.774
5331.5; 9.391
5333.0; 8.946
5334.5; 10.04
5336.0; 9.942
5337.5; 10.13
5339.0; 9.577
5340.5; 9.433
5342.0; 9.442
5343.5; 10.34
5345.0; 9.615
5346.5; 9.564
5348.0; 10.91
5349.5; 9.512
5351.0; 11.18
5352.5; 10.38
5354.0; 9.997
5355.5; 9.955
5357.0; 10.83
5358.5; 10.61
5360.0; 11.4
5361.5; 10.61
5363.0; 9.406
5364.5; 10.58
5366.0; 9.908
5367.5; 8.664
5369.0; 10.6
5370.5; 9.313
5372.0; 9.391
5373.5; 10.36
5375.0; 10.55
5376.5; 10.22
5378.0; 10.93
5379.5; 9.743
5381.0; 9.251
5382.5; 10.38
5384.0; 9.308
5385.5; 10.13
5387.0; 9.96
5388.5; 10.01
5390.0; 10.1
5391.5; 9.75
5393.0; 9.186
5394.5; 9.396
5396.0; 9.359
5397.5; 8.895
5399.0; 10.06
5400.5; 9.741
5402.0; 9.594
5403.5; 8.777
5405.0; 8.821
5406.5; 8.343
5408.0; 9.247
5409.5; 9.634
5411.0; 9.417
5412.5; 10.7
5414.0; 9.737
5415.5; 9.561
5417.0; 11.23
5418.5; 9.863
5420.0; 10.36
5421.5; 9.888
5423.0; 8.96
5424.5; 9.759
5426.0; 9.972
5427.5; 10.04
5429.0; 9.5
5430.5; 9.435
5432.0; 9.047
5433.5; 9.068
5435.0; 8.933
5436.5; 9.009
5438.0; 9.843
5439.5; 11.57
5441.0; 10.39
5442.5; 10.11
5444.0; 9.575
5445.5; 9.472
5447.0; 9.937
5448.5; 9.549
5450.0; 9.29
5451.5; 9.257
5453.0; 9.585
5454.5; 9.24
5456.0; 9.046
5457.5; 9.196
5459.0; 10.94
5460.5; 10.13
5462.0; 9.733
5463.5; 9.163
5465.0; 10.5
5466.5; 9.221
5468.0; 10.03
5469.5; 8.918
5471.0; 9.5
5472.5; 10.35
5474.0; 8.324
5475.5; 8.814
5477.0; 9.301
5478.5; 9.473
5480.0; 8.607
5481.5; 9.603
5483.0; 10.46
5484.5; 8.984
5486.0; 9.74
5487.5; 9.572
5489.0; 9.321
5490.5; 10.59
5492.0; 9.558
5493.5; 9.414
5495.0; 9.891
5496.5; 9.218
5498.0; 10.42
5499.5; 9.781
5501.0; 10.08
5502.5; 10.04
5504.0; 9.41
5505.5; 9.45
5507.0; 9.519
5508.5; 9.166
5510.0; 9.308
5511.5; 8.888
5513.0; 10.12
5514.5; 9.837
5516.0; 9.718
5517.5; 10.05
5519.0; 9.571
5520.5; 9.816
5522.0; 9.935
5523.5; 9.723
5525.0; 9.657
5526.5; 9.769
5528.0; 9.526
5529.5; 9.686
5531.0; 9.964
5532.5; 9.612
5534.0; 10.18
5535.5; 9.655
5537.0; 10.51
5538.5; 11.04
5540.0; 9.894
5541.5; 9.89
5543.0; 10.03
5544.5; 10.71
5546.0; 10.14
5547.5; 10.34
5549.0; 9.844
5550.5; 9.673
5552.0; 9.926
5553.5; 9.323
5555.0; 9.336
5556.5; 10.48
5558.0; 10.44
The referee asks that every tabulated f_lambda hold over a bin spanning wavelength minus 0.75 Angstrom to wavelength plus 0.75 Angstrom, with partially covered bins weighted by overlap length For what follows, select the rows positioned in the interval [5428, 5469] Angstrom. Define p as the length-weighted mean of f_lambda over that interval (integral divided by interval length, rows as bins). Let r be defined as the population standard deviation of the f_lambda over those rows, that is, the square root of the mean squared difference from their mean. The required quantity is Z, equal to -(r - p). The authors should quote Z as 9.03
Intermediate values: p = 9.66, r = 0.624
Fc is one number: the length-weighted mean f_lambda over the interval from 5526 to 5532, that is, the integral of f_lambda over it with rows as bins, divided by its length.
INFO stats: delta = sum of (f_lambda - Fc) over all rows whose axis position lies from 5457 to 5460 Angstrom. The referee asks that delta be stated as 0.7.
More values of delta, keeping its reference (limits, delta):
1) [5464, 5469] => 0.6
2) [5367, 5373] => -1.0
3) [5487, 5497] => -0.5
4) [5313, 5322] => 3.9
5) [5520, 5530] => 0.0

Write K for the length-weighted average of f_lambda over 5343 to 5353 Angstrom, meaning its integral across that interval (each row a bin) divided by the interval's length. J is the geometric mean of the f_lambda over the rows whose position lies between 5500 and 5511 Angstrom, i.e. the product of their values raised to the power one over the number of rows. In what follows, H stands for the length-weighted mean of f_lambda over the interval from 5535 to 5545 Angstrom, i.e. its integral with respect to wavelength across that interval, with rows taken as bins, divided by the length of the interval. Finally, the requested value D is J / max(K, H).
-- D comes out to 0.93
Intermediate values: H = 10.3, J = 9.6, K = 10.2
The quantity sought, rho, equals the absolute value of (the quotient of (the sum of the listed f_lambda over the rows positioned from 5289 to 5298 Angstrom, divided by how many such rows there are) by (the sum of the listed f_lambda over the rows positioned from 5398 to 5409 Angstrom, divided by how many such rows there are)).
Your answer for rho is 1.03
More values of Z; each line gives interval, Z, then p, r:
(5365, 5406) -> 9.13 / 9.72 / 0.588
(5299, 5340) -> 9.34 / 9.92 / 0.584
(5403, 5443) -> 8.94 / 9.68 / 0.733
